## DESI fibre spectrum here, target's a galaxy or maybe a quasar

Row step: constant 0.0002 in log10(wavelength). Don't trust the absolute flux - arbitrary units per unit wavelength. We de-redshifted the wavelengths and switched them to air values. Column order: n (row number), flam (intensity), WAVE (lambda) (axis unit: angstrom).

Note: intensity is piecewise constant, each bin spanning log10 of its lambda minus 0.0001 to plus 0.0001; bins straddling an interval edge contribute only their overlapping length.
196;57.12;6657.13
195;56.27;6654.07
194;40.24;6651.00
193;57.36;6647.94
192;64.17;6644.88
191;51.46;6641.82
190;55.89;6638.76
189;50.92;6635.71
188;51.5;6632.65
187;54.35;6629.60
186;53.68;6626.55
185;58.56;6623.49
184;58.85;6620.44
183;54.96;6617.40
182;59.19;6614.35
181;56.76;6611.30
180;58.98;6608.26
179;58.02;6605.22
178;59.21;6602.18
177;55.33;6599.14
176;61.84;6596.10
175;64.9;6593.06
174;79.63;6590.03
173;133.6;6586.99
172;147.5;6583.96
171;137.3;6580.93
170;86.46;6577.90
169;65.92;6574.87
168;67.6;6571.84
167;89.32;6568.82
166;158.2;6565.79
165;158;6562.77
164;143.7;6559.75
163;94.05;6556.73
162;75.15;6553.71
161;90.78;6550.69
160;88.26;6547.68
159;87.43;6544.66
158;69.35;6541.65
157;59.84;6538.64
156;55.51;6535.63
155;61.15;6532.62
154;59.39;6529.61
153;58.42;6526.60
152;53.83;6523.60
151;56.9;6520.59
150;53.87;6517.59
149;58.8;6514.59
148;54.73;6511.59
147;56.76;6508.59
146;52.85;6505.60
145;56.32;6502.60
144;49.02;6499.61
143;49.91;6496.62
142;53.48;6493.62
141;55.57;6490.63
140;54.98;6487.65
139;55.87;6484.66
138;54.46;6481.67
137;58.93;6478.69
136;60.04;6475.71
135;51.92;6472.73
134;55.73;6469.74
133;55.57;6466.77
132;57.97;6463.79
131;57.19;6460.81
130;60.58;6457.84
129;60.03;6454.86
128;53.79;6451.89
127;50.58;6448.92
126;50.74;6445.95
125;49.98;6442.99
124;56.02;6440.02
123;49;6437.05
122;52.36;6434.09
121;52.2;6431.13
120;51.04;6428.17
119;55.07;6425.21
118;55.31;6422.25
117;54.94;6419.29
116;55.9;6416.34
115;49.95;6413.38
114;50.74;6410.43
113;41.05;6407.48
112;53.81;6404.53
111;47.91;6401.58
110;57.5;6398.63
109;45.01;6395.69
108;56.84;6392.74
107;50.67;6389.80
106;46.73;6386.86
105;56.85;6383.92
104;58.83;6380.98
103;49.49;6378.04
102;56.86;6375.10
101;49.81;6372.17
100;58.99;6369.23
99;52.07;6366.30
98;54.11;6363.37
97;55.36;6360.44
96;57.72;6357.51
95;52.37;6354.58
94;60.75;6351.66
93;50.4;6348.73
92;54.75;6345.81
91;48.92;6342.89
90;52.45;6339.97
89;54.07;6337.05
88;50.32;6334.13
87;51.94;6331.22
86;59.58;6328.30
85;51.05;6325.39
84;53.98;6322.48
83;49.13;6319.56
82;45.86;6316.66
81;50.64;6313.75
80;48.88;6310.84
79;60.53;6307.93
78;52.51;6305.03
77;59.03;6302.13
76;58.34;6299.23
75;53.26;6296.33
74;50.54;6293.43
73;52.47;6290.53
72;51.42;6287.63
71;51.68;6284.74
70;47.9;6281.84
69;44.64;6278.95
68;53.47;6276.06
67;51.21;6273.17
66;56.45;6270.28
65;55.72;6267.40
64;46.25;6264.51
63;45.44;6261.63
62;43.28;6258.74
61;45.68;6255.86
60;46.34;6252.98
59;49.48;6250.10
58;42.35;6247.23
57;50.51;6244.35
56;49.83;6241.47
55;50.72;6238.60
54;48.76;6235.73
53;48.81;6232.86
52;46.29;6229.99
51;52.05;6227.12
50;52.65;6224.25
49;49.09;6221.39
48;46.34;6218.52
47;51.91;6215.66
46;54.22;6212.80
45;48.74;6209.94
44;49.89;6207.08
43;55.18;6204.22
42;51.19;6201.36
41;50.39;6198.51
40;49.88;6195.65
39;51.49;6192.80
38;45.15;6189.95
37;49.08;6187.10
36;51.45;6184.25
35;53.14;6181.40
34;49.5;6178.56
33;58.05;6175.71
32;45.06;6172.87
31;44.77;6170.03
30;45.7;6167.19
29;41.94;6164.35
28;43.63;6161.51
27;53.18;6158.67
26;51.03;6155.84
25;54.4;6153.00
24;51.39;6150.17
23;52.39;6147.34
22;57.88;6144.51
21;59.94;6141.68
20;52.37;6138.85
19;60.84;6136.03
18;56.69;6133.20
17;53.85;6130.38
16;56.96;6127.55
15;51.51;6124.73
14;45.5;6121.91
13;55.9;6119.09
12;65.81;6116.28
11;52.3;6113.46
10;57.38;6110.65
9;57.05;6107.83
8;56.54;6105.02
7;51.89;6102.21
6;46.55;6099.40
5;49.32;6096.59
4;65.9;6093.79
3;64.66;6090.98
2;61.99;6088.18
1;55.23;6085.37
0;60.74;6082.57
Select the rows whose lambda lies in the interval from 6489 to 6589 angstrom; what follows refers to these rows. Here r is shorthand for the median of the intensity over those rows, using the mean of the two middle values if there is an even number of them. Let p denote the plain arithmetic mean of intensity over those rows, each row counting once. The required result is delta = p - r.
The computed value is 18.8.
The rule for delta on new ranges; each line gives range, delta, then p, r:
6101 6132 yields -0.9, 55.0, 56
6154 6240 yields -0.2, 49.6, 50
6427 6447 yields 0.6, 51.6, 51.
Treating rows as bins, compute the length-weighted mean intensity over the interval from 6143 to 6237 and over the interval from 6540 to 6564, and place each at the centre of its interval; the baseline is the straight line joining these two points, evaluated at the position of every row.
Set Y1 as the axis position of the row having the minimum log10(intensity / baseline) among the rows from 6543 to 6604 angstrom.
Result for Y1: 6599.14 angstrom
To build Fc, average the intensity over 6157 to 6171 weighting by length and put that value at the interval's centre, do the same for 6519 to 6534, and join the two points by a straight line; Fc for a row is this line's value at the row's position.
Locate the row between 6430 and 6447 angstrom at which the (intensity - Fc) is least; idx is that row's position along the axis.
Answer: 6437.05 angstrom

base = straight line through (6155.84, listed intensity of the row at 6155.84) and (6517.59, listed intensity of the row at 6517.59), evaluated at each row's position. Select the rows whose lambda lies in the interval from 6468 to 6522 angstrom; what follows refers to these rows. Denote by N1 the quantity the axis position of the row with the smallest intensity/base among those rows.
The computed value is 6499.61 angstrom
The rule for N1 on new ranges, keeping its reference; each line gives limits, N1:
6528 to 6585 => 6535.63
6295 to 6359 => 6316.66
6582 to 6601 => 6599.14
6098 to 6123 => 6121.91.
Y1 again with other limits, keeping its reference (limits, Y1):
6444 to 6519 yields 6499.61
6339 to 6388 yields 6386.86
